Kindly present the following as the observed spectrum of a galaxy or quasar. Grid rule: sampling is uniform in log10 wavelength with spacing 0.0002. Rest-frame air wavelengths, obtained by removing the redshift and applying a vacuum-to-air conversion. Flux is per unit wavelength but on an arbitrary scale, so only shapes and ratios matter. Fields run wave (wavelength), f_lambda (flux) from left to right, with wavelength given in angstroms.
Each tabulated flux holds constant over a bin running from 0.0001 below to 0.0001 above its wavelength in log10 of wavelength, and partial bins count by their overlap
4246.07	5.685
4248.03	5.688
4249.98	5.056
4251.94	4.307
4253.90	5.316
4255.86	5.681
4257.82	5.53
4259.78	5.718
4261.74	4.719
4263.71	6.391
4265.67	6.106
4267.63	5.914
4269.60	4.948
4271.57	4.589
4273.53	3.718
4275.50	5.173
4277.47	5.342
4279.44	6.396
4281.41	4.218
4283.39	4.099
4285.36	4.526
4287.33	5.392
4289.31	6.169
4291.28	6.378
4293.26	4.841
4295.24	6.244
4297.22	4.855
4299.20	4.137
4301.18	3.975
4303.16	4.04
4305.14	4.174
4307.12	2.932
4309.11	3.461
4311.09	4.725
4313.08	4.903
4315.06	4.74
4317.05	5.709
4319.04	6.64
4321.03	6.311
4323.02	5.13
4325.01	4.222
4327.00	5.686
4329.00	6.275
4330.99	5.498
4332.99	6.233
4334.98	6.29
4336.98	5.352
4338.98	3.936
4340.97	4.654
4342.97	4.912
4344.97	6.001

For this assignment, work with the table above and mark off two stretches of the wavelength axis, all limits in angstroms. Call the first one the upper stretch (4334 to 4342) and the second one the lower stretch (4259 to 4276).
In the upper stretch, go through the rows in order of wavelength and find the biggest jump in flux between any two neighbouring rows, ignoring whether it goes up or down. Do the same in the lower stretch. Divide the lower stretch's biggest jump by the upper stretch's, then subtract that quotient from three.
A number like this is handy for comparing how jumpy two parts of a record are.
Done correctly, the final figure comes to 1.8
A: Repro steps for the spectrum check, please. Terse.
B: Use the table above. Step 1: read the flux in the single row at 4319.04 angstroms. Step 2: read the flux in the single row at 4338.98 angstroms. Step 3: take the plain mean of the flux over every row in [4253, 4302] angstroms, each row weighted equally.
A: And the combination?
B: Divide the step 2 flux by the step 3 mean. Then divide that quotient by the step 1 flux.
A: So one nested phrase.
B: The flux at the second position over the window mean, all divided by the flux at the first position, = 0.11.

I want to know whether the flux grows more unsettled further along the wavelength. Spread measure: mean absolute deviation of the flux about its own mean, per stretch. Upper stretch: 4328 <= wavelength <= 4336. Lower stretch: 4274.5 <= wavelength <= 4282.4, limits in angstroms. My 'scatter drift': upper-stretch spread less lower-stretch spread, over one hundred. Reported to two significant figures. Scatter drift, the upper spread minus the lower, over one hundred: -0.0030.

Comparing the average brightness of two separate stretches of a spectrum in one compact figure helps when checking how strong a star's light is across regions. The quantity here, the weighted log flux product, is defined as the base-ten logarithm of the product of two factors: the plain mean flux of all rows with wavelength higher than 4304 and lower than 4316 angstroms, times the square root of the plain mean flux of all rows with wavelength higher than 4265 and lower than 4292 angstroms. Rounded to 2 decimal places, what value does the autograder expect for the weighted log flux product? 0.98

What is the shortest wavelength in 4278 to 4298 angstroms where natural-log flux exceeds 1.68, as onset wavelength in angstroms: 4279.44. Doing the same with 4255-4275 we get 4255.86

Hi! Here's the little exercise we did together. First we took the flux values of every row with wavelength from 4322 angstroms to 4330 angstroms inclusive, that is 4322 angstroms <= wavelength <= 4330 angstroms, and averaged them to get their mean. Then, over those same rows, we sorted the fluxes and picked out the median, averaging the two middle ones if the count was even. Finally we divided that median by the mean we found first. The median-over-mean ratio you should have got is 1.01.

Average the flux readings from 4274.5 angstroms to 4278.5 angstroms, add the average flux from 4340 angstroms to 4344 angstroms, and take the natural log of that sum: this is 2.31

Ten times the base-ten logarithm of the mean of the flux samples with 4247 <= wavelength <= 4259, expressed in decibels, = 7.2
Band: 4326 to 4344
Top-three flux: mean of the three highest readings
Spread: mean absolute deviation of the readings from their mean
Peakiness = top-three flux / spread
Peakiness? 9.89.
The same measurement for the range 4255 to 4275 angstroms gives 9.16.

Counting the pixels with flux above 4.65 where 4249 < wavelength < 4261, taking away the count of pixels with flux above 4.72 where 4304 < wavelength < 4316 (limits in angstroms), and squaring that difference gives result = 4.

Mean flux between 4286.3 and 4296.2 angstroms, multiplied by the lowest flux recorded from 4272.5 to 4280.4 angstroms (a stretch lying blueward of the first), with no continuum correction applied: 21.6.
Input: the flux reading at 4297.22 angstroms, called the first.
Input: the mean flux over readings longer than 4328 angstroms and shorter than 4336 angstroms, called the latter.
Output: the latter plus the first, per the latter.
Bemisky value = 1.80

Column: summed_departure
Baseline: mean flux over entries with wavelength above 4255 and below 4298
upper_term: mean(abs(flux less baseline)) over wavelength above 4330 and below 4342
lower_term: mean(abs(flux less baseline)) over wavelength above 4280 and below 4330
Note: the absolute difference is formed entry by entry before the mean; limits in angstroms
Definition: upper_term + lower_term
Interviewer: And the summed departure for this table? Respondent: 1.61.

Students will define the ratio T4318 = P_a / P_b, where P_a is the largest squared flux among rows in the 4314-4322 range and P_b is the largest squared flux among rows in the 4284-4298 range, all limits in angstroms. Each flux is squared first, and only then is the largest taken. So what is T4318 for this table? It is 1.08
